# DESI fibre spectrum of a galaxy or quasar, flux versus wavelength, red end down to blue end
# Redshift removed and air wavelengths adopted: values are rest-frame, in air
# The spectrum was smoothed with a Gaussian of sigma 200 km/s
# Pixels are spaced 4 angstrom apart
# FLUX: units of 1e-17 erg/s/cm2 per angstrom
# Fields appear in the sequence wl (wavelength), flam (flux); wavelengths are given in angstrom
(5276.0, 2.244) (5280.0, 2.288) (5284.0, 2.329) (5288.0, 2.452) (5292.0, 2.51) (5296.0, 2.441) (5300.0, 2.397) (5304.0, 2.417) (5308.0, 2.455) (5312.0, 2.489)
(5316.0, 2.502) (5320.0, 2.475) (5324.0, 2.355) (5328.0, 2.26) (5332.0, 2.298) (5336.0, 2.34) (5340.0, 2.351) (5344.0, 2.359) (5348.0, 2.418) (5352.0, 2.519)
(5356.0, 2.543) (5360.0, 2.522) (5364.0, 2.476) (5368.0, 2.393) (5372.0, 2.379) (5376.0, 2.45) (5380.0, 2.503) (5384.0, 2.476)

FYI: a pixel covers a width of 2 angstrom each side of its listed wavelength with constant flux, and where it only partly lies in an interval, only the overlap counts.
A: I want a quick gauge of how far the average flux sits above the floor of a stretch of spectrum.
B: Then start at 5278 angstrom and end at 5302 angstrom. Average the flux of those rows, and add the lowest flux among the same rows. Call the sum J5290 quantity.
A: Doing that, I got 4.69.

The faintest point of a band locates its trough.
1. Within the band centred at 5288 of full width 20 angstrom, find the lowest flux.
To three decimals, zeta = 2.288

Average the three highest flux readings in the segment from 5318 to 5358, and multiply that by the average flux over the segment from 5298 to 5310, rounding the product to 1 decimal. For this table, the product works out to 6.1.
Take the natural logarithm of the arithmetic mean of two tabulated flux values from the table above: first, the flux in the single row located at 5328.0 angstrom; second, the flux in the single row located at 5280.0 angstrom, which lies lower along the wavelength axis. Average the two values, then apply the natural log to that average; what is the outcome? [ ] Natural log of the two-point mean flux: 0.82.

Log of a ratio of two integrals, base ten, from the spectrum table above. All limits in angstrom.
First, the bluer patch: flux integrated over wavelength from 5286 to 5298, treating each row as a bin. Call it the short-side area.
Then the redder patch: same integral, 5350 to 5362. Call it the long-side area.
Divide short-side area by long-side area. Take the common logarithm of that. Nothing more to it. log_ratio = -0.010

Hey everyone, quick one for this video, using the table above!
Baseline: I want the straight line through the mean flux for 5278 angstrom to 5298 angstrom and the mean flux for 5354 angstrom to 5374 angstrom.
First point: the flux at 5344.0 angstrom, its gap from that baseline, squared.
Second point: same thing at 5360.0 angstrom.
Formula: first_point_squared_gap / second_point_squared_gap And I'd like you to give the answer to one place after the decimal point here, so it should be 2.0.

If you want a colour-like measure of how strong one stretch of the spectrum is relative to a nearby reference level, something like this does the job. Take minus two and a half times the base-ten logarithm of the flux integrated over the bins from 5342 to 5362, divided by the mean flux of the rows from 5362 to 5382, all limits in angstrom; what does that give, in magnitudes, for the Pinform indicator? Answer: -3.267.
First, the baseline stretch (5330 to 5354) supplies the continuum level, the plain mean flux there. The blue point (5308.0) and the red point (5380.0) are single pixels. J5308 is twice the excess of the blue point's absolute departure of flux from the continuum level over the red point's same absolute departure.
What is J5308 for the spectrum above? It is -0.10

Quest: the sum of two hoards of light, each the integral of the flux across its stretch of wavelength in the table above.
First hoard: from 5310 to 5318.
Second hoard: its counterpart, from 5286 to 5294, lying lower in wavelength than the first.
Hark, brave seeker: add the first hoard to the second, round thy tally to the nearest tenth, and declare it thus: 39.8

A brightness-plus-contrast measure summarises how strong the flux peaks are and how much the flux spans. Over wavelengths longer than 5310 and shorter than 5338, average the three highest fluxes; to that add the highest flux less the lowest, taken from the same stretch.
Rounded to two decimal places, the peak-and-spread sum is 2.73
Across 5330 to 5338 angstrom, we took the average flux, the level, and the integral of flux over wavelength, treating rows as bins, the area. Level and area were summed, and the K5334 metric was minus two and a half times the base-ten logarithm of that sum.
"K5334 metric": -3.30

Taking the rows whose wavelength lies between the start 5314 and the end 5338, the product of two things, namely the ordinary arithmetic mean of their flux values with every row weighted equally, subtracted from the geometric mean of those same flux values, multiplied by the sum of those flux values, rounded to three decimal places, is -0.023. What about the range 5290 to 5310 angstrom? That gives -0.004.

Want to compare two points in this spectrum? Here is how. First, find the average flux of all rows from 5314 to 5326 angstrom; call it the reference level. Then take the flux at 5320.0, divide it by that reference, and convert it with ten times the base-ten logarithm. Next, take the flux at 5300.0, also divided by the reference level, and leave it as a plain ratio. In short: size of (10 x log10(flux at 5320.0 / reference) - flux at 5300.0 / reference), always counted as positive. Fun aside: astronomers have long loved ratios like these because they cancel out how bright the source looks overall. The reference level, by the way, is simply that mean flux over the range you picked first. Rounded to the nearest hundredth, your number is 0.93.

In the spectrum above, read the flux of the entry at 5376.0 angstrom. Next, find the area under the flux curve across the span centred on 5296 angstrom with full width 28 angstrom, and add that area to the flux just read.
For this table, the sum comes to 70.5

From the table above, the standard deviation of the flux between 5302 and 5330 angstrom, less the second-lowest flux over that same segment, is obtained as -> -2.27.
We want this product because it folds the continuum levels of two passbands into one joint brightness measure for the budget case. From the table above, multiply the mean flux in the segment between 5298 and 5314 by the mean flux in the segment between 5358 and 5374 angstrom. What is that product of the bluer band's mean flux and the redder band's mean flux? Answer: 5.96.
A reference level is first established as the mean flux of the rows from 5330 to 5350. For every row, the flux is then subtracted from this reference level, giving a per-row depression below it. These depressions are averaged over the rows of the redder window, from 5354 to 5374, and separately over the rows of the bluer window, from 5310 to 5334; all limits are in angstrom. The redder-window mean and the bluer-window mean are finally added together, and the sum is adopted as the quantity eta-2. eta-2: -0.15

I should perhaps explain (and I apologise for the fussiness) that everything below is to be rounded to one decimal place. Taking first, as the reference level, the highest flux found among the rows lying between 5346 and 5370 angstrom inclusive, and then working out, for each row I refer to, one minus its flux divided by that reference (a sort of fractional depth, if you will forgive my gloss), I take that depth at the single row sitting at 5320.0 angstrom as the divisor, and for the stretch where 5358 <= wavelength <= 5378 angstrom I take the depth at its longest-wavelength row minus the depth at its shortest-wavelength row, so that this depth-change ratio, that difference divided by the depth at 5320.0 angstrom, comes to 1.1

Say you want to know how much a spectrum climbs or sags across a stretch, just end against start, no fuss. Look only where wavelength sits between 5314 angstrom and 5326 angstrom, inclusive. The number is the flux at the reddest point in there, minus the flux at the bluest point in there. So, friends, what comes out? -0.147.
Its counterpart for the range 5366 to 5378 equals 0.057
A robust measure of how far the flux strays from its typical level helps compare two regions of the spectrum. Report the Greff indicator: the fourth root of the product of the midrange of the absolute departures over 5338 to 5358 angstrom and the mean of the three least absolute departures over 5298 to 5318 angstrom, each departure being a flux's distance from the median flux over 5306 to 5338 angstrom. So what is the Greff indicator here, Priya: 0.205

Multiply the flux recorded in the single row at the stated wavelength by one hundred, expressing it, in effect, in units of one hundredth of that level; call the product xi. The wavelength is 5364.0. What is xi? 247.6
